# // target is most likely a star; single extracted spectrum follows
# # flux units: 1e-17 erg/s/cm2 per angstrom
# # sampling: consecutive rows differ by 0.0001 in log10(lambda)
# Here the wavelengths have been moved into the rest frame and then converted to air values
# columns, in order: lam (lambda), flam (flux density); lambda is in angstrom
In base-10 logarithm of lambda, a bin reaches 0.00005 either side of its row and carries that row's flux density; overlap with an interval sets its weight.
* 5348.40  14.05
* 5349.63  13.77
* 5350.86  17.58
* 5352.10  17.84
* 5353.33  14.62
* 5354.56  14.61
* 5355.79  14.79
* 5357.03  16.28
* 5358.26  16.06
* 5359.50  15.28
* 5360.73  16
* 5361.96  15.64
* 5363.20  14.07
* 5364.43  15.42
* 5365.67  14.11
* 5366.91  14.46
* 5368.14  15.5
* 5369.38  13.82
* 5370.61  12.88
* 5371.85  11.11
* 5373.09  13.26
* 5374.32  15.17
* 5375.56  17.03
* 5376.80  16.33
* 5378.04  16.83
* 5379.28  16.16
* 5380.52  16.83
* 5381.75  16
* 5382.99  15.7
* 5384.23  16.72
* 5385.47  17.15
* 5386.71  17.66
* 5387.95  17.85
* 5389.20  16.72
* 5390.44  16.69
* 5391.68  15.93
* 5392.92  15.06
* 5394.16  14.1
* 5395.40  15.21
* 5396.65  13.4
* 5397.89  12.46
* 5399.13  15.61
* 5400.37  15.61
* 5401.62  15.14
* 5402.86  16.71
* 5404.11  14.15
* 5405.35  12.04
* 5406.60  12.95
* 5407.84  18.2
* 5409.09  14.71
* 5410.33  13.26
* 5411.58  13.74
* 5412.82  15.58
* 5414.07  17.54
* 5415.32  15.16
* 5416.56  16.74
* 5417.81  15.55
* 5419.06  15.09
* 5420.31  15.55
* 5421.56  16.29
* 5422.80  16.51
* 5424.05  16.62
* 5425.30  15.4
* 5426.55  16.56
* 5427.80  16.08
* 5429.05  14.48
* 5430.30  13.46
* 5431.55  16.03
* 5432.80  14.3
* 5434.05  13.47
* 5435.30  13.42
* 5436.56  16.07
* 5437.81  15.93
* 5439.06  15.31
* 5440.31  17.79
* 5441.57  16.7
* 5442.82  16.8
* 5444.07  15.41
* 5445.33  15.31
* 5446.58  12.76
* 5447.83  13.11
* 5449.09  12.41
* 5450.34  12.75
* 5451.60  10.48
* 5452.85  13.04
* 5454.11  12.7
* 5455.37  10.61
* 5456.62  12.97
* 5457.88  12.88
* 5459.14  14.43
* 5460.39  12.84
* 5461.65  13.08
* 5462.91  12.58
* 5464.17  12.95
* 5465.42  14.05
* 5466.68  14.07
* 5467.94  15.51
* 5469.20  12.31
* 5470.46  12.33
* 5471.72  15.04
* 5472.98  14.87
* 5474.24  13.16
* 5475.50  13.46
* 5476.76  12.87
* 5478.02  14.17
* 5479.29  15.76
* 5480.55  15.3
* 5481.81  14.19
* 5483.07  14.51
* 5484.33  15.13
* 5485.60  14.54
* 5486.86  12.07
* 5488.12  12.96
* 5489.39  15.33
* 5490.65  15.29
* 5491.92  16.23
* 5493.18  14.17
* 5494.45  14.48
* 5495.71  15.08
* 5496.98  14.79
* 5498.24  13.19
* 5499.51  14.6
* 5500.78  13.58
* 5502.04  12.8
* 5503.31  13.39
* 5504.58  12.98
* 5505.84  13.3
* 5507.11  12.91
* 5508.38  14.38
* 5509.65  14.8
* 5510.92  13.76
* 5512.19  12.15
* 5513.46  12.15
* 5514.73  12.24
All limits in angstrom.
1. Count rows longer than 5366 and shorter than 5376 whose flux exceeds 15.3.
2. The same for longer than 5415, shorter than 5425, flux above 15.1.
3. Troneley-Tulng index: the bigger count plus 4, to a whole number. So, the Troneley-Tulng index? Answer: 11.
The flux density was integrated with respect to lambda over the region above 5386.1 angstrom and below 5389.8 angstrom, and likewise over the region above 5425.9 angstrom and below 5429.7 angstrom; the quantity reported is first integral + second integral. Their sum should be 124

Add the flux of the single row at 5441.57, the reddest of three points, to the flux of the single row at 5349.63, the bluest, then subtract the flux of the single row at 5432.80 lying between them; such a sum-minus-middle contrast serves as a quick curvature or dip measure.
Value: 16.2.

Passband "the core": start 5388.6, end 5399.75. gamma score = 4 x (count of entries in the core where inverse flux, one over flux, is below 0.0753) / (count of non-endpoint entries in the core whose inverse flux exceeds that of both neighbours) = 16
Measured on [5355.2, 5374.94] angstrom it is 13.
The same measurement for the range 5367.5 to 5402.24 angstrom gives 16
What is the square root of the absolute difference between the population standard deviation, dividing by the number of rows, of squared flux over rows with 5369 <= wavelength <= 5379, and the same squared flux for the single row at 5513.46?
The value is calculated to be 9.5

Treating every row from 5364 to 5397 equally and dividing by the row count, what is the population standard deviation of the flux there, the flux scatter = 1.6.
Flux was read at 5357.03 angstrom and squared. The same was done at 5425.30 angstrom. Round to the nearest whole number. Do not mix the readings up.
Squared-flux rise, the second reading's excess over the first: -28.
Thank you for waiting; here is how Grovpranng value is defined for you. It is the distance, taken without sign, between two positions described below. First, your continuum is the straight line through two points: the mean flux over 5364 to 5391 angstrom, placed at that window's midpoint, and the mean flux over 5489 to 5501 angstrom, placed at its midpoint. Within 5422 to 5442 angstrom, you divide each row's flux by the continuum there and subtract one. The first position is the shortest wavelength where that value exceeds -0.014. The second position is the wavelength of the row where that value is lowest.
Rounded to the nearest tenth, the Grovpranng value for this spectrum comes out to 12.5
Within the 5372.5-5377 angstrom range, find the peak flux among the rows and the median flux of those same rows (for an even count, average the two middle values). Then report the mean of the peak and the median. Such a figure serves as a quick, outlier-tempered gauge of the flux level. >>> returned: 16.4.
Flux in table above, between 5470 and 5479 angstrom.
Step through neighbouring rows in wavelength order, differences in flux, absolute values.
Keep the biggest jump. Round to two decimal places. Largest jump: 2.71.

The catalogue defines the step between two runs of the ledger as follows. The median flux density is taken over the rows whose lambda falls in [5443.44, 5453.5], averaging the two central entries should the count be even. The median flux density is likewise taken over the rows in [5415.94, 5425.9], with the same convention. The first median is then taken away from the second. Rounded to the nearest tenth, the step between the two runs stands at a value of 3.0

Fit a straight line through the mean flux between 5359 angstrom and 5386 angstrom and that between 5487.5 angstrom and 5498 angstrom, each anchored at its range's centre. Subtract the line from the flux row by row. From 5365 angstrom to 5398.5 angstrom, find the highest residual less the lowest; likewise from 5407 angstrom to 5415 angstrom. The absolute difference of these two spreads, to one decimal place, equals 1.9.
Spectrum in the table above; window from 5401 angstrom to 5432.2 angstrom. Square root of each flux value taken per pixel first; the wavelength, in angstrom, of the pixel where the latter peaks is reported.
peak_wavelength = 5407.84 angstrom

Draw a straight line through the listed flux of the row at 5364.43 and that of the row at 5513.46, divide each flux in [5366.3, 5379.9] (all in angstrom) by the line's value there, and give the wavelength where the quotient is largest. 5375.56 angstrom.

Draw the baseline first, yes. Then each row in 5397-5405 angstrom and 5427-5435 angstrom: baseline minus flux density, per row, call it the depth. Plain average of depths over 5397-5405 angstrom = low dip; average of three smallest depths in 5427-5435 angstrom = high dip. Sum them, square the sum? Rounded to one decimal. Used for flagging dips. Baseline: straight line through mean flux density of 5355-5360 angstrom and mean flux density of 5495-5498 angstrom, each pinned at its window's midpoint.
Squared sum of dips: 0.0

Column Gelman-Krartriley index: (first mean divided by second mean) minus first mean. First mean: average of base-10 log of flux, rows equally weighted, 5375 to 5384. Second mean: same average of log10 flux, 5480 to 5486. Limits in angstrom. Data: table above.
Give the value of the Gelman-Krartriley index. -0.175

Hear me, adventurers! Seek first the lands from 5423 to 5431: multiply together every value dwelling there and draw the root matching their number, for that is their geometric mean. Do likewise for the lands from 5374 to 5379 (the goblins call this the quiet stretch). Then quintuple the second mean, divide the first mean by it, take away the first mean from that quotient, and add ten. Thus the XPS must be -5.2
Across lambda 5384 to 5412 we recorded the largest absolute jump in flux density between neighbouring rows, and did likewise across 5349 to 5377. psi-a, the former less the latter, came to 1.4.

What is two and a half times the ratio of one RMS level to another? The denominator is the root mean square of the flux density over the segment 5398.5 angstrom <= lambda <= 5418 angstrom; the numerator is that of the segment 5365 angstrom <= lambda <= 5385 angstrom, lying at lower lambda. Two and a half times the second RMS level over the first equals 2.49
